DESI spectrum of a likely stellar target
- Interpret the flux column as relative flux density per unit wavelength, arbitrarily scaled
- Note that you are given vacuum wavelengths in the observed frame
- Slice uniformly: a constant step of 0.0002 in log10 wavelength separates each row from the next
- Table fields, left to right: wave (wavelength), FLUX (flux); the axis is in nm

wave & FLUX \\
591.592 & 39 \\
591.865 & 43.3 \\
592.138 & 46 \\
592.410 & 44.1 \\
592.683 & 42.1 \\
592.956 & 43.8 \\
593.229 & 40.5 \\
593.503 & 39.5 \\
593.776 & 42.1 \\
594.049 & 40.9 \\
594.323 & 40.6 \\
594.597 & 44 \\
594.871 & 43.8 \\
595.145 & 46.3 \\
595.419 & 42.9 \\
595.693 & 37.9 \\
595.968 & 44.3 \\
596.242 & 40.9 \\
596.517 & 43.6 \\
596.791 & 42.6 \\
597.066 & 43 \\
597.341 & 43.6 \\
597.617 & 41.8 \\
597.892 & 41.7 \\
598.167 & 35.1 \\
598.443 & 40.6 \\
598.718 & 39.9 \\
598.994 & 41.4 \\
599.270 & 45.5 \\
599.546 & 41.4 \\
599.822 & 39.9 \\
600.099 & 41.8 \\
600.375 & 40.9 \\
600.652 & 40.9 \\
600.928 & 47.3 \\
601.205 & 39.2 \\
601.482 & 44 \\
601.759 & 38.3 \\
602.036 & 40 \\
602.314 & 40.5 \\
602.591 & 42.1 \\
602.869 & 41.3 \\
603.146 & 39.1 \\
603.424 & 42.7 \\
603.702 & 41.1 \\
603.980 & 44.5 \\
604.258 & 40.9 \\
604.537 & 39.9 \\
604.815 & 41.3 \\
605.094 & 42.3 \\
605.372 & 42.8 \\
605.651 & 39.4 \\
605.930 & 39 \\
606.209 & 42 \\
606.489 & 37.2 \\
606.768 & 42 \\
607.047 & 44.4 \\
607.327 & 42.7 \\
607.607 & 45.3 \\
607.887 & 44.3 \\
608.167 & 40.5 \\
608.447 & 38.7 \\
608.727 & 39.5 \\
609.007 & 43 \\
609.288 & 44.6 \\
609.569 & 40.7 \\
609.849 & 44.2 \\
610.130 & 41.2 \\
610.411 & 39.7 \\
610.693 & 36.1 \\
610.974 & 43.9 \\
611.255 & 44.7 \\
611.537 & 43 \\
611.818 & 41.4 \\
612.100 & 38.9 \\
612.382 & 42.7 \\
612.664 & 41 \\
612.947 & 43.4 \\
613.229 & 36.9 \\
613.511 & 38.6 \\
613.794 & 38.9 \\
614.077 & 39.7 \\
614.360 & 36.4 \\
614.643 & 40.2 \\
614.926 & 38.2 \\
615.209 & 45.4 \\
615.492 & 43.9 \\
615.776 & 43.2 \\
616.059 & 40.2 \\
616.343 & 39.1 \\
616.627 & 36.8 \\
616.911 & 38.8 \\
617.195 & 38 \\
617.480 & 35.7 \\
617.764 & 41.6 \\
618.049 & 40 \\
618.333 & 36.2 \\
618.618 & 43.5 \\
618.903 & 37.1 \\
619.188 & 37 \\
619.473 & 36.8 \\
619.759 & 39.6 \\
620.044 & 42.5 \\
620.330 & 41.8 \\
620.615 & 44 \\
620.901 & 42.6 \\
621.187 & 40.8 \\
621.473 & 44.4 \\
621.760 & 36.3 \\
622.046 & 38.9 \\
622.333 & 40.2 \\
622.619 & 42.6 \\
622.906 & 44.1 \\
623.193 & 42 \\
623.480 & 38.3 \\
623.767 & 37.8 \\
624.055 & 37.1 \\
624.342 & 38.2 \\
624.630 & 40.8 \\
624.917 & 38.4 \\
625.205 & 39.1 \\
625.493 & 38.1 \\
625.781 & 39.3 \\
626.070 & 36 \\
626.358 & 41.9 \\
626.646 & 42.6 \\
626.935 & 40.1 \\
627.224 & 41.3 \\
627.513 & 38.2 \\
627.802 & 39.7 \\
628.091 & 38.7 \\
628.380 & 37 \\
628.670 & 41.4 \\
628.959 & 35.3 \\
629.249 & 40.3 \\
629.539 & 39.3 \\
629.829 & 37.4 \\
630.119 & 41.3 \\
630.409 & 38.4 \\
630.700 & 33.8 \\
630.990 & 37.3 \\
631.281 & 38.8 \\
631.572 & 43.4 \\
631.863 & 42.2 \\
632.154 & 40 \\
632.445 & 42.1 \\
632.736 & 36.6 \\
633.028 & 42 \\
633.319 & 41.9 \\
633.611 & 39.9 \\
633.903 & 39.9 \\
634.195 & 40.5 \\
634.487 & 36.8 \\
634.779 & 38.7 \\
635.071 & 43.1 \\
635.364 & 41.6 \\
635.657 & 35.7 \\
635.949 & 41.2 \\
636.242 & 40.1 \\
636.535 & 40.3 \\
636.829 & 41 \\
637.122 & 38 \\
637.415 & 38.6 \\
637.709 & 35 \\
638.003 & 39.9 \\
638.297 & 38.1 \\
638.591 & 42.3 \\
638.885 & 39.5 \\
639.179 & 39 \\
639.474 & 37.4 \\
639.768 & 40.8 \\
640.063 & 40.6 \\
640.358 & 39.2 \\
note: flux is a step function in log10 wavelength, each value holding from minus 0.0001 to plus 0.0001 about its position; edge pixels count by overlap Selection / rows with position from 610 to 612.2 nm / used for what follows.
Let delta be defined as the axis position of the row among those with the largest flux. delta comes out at 611.255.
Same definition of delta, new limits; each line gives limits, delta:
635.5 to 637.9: 635.949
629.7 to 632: 631.572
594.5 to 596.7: 595.145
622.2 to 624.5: 622.906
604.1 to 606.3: 605.372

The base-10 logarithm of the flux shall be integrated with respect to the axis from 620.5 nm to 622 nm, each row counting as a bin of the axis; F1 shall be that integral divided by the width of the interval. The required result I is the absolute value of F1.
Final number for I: 1.62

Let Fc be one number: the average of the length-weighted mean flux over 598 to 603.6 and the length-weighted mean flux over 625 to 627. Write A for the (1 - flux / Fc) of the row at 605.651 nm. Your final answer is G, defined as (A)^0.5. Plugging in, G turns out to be 0.15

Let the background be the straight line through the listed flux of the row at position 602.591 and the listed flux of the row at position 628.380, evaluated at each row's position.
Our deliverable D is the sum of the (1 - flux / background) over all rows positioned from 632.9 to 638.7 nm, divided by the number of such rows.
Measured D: -0.12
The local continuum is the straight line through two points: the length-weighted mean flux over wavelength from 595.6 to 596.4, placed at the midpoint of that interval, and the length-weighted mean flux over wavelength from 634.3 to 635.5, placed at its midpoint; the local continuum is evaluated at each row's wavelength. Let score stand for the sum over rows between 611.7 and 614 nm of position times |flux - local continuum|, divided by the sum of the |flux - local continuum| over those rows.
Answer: 612.97 nm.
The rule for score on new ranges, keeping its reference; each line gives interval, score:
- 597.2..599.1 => 598.05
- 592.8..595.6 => 594.41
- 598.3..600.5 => 599.31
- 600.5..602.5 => 601.33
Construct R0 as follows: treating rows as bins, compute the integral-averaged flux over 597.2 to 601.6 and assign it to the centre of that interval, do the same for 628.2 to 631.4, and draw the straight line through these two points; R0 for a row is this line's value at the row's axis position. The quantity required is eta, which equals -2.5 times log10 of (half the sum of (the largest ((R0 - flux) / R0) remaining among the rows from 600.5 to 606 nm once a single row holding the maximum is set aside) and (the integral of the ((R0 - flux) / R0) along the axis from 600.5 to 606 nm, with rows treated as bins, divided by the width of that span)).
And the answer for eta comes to 4.1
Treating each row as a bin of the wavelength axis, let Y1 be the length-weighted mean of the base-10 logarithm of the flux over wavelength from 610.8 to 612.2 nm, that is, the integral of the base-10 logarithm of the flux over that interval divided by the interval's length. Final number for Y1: 1.63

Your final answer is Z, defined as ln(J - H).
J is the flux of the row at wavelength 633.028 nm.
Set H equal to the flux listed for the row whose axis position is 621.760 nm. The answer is 1.7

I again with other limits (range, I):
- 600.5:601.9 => 1.62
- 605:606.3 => 1.61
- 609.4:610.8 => 1.61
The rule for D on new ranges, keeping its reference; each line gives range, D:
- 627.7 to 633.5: -0.08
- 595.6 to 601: 0.03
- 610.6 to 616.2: -0.02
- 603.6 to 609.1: 0.00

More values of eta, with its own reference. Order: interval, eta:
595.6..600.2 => 3.2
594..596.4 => 4.8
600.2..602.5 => 4.0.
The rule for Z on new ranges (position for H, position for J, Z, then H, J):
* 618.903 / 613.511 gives 0.4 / 37.1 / 38.6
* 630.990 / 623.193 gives 1.5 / 37.3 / 42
